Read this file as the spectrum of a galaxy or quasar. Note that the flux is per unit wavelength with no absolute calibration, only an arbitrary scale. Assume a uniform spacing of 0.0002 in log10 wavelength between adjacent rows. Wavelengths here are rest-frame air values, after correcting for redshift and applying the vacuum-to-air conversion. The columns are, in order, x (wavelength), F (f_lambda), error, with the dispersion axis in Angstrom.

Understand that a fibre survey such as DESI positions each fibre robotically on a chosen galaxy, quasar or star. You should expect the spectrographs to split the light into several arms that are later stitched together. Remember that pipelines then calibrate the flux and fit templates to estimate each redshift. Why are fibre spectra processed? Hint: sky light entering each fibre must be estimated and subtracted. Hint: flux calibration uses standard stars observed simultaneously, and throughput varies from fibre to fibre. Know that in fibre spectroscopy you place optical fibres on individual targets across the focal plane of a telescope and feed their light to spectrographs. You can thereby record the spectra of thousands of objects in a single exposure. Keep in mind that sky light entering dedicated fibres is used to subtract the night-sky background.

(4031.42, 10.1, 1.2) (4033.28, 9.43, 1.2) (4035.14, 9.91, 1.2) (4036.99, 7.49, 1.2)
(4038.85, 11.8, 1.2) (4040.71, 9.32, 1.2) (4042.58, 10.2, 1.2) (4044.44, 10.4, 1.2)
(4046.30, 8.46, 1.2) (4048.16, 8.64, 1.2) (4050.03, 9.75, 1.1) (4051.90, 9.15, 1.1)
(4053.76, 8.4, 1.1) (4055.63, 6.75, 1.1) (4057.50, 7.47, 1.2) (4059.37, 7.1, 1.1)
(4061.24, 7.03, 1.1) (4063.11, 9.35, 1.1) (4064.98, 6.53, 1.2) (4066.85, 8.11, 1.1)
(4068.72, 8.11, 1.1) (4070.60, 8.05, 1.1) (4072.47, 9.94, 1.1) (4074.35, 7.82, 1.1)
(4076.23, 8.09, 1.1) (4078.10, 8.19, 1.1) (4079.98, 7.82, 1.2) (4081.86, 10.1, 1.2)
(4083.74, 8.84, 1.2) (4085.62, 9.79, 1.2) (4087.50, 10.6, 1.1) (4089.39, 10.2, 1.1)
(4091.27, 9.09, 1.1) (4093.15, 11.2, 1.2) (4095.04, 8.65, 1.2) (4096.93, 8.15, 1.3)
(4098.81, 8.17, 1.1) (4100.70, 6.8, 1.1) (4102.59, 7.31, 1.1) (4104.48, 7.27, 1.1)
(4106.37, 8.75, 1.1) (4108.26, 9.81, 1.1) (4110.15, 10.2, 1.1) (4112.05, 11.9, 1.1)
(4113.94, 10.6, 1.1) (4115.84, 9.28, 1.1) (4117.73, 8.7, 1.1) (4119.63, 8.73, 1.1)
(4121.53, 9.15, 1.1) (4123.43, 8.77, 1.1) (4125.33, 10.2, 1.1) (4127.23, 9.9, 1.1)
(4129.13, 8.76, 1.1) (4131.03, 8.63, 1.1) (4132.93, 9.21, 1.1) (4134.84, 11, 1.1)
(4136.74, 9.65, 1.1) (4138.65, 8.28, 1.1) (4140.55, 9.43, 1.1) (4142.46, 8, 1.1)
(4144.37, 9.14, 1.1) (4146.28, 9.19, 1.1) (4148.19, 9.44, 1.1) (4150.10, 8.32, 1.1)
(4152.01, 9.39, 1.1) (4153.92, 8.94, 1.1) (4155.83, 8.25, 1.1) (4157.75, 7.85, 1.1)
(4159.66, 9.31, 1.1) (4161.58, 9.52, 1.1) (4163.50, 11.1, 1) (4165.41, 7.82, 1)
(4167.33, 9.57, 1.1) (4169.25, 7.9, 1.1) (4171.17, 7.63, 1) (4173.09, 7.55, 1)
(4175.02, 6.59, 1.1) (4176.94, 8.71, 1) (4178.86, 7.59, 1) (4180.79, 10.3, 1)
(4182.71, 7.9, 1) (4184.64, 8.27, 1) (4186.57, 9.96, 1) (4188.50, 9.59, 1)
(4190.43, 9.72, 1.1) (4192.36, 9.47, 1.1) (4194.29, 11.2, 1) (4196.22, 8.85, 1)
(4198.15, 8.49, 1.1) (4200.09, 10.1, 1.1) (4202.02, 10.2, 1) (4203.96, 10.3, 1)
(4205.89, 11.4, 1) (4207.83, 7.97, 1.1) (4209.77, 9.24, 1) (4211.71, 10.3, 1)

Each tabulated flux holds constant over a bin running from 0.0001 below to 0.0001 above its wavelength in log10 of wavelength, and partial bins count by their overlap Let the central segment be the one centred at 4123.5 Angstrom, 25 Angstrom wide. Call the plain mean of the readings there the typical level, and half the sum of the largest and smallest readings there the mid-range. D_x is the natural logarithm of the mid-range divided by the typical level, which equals 0.07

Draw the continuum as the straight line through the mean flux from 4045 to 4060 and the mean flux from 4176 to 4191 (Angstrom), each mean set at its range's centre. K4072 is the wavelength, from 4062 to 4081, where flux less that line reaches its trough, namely 4064.98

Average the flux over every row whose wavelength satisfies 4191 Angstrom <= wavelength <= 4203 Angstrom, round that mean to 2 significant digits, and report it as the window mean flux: 9.7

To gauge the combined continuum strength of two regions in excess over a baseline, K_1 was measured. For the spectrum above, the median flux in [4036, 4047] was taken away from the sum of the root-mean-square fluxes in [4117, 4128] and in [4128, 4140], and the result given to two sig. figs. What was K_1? 8.8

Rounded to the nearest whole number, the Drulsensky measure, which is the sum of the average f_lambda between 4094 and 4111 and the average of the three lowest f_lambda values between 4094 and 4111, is 15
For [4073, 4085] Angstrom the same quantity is 16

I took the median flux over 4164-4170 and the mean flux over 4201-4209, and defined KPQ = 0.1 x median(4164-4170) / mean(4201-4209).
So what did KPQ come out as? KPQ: 0.079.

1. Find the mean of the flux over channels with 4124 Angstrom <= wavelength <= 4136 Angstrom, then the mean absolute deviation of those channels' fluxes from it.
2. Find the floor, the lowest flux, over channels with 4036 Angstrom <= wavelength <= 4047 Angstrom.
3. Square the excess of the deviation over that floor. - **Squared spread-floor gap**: 45.4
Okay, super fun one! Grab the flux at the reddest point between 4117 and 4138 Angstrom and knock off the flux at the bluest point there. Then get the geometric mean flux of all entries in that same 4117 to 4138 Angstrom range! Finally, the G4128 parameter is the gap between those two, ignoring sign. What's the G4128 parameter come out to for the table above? 8.4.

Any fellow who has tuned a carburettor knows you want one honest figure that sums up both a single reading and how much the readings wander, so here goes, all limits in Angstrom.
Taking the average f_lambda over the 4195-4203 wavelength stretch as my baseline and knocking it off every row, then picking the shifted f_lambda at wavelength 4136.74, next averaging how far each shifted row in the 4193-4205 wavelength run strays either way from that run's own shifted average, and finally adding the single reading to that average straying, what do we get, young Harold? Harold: 1.0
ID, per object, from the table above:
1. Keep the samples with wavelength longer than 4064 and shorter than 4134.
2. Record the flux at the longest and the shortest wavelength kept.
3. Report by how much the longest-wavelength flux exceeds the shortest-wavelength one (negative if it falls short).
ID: 2.7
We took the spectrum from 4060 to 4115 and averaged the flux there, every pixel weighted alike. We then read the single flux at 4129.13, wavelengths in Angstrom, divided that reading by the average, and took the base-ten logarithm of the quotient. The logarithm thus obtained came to -0.004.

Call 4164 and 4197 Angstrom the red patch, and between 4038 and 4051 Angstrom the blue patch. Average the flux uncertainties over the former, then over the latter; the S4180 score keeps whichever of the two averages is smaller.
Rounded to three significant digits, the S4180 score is 1.03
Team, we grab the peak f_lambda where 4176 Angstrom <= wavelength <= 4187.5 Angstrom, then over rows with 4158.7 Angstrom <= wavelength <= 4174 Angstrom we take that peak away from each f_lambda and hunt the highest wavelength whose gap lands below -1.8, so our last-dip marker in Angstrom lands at 4173.09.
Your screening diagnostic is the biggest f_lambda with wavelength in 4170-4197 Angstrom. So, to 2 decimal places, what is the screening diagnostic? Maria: 11.20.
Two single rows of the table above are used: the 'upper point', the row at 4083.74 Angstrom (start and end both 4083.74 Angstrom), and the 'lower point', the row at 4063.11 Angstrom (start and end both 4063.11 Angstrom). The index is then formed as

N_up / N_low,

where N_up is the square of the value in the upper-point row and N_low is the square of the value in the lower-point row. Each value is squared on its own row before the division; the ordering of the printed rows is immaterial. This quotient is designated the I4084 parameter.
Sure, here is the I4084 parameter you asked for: 0.89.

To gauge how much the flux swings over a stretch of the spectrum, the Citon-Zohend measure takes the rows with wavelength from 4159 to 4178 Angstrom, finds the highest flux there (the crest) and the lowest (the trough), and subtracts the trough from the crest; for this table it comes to 4.51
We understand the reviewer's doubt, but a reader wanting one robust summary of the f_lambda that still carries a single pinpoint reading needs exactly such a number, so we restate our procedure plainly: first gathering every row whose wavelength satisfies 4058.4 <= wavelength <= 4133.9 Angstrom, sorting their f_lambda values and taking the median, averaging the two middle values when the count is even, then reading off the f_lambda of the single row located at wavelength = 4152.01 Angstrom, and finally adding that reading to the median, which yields 18.1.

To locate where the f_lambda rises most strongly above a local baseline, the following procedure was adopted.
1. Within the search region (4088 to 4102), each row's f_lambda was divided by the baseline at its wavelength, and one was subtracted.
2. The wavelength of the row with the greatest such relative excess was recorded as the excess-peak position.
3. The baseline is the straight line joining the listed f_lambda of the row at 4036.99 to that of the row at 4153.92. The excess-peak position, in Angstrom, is 4093.15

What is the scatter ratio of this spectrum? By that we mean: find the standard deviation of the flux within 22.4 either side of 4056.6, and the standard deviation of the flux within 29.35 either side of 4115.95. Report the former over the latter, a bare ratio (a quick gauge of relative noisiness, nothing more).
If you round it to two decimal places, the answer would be 1.10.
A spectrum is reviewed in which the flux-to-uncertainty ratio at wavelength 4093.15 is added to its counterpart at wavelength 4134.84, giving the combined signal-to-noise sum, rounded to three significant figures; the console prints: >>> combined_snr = 19.3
